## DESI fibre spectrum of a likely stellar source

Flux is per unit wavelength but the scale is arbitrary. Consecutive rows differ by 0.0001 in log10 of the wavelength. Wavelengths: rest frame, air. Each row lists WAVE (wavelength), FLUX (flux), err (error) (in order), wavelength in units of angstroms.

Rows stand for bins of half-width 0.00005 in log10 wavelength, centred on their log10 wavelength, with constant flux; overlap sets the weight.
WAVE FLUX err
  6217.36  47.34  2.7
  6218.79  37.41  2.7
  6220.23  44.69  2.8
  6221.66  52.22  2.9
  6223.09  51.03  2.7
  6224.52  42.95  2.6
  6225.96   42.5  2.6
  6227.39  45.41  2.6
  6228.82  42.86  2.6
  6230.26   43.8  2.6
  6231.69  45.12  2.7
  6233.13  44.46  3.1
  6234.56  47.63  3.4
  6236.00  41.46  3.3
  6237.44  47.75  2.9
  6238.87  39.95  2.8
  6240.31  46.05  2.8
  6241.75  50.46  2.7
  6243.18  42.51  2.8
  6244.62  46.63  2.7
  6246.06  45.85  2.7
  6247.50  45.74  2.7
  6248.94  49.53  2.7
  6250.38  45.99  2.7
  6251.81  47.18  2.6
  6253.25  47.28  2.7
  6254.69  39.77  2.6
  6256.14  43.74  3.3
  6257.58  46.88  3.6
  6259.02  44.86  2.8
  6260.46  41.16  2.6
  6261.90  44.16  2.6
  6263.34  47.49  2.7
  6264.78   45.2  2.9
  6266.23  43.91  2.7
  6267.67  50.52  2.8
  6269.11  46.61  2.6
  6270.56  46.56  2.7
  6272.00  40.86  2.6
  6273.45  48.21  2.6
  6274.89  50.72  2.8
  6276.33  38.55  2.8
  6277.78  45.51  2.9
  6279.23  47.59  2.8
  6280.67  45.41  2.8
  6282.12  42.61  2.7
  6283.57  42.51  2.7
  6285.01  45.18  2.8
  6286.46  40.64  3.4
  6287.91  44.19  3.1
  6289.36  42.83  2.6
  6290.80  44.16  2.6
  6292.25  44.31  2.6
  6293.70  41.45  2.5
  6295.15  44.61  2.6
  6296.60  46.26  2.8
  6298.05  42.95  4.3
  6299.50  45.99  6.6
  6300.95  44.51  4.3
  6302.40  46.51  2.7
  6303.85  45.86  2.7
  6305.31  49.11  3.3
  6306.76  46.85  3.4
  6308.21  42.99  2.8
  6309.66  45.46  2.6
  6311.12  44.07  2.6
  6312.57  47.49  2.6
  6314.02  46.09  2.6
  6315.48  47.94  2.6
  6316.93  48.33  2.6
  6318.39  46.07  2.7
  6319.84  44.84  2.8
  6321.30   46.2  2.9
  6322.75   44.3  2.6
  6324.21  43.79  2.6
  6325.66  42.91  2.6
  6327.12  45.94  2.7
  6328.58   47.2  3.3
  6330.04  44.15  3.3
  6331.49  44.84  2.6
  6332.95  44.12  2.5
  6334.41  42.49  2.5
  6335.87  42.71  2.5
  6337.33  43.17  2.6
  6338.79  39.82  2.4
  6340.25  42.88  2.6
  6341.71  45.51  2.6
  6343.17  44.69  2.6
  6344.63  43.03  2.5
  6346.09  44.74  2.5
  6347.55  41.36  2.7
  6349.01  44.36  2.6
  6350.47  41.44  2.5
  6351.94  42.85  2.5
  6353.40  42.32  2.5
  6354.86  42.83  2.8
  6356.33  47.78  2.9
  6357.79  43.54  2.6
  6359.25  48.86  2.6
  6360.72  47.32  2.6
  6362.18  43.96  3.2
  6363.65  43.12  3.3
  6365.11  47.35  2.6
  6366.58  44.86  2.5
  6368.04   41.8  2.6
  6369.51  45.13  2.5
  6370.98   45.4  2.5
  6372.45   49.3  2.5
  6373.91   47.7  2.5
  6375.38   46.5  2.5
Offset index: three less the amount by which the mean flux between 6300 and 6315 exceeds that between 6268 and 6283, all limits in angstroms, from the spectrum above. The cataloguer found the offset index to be 2.4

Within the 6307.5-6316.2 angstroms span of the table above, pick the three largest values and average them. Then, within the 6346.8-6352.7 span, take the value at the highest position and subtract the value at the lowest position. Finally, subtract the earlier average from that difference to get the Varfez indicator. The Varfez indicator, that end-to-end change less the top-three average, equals -45.7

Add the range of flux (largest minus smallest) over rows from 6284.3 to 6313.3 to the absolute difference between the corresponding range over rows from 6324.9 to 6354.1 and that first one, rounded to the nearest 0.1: 9.6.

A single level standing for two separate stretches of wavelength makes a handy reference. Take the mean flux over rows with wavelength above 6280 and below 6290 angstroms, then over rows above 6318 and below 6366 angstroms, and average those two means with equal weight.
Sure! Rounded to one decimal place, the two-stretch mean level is 43.8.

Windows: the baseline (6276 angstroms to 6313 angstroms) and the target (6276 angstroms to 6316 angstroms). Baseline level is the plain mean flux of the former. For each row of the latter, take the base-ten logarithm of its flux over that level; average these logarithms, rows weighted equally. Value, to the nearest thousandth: 0.001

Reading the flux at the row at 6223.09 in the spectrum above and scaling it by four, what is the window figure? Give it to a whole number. 204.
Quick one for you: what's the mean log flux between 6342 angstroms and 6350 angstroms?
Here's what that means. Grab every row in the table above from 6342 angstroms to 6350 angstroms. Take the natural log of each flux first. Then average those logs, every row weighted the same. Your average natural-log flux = 3.78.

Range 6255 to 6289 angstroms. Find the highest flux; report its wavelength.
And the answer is 6274.89 angstroms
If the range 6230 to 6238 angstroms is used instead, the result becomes 6237.44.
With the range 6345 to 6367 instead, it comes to 6359.25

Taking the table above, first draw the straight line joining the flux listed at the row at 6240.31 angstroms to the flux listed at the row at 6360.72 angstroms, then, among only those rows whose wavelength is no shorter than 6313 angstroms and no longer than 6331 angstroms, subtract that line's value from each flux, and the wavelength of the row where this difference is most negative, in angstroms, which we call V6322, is 6325.66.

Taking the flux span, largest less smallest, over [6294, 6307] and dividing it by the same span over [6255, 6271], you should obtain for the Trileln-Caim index 0.66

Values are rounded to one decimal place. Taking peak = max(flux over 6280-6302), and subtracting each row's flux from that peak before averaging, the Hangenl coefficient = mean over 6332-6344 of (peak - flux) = 3.1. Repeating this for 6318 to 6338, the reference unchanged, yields 1.8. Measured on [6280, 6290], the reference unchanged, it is 2.9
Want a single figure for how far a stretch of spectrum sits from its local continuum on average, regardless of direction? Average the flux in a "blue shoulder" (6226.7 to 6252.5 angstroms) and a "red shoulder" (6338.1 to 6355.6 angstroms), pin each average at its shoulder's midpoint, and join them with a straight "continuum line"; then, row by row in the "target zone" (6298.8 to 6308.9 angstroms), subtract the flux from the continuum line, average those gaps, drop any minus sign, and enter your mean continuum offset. 2.0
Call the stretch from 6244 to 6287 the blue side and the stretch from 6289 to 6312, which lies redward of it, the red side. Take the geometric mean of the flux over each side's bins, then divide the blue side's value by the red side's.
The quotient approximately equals 1.01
